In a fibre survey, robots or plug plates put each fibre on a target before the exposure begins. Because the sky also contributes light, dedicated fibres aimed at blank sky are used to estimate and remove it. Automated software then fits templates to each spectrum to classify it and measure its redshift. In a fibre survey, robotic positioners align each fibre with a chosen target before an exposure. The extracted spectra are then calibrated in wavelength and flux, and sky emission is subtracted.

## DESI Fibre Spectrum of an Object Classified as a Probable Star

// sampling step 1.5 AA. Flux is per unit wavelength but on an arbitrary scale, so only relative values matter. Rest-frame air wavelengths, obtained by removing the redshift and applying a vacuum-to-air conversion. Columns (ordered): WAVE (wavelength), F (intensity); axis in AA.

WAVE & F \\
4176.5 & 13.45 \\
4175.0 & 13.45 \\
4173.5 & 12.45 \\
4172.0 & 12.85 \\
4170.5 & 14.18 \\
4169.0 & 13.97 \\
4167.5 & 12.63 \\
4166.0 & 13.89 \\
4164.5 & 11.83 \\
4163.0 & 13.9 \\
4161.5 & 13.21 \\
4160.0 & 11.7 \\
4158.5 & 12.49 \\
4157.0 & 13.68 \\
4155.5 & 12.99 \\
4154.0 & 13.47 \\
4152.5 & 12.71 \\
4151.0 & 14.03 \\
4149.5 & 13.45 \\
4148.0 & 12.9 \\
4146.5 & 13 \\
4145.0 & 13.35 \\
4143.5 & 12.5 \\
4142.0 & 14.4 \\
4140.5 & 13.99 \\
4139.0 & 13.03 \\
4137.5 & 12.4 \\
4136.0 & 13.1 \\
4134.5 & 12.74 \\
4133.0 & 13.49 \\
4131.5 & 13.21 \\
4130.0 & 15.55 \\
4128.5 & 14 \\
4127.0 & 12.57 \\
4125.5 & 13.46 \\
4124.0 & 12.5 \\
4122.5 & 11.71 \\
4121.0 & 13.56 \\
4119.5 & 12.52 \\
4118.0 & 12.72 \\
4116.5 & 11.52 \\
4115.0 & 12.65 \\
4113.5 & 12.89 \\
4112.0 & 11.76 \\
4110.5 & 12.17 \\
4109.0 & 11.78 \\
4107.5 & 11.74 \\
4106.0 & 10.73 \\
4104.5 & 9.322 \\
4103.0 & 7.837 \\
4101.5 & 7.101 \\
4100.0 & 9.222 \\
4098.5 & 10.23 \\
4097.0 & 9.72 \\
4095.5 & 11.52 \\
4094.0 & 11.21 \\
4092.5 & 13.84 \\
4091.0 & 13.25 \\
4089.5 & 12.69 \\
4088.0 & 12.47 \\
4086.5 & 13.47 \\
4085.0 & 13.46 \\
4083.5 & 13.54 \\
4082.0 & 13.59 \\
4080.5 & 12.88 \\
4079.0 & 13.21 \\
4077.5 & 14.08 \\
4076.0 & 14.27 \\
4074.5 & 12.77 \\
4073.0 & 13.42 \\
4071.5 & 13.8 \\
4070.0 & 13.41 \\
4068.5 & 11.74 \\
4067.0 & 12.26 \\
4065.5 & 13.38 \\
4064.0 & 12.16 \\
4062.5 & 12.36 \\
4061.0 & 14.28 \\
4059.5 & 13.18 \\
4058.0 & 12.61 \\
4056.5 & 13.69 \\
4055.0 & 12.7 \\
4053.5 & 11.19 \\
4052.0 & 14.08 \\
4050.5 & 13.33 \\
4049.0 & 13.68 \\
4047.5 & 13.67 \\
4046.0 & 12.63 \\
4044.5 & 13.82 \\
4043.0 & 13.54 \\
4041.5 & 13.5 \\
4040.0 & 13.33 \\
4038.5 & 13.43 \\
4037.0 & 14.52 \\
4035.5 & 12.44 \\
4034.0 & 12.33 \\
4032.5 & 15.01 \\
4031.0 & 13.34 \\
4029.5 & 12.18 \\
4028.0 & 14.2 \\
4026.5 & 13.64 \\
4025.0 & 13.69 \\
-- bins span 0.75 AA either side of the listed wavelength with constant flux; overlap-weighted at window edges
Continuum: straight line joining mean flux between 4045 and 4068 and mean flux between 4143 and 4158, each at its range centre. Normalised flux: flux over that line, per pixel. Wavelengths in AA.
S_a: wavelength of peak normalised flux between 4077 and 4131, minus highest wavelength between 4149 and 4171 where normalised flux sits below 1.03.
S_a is -37.5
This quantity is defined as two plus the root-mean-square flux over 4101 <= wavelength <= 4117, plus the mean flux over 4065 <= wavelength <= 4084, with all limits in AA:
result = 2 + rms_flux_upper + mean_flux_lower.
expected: 26.3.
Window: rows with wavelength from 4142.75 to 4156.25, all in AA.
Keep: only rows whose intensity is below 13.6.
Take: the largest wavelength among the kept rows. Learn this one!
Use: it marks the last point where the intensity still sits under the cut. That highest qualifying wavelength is 4155.5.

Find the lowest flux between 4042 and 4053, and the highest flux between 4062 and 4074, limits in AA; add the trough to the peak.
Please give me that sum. 26.4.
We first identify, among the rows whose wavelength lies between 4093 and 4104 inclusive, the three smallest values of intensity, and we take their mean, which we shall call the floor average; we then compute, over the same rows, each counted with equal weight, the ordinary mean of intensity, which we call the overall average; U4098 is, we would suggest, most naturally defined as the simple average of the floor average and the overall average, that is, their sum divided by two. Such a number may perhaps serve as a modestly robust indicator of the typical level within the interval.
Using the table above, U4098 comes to 8.8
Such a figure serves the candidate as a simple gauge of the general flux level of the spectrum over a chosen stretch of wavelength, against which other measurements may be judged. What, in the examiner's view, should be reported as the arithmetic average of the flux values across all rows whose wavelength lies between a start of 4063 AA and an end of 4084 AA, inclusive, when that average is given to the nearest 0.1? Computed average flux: 13.2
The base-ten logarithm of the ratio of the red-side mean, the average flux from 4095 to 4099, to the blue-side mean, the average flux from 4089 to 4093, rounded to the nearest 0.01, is -0.10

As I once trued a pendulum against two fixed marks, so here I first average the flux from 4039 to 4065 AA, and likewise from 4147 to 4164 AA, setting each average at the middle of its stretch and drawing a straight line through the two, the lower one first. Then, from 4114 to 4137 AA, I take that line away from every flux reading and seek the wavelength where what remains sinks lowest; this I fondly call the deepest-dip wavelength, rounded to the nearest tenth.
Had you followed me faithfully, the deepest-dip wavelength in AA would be 4116.5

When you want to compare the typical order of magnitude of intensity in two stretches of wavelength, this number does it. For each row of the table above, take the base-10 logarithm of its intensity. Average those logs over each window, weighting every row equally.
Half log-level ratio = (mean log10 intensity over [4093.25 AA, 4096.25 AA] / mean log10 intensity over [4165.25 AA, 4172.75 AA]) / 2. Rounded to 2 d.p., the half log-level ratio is 0.47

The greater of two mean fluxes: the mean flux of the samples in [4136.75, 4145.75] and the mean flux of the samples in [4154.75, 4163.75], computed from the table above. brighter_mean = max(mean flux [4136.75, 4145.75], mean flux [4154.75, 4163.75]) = 13.3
